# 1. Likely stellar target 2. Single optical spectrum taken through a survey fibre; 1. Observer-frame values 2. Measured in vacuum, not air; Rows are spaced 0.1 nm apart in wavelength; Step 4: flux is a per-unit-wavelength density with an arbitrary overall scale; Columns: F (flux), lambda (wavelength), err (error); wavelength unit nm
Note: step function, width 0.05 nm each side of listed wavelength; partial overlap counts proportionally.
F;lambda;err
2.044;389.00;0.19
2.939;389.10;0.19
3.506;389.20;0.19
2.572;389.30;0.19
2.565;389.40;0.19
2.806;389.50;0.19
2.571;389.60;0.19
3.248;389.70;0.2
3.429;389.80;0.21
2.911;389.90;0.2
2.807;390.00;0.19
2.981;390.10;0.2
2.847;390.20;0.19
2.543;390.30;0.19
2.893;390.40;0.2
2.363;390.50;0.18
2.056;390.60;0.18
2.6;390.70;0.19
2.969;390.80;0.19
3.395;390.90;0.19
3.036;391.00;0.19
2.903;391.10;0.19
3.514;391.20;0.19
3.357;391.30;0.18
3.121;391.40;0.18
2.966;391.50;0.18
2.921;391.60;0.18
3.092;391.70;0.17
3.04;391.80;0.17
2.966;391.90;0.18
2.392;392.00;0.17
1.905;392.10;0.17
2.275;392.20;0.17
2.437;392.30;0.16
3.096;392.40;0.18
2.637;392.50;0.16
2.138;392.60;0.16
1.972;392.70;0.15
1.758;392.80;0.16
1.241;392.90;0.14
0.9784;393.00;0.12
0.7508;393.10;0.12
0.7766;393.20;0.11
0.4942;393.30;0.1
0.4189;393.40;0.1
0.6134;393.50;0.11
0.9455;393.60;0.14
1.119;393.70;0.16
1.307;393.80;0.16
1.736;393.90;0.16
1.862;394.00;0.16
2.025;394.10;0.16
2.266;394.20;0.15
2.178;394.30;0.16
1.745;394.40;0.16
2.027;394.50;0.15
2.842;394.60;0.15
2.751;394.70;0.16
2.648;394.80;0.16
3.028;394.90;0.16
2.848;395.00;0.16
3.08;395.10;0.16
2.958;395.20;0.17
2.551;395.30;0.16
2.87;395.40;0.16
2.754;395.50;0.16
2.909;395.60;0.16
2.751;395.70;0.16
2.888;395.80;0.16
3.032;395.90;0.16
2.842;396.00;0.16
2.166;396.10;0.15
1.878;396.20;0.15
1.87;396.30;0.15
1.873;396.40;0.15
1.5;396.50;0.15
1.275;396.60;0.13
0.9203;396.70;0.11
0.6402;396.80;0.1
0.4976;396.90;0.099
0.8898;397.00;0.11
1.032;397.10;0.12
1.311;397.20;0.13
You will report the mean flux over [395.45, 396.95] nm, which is 1.99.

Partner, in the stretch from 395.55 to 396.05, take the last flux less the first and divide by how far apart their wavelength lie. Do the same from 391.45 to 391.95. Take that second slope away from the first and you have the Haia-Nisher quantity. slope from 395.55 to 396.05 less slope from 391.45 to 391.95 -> -0.2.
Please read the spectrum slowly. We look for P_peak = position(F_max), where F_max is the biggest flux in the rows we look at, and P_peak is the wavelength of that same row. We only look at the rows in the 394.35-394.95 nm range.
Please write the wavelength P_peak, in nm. 394.90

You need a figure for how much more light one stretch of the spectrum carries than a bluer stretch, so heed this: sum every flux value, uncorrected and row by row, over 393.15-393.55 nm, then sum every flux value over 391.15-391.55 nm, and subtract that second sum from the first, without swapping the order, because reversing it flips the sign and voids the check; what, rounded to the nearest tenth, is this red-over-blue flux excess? -10.7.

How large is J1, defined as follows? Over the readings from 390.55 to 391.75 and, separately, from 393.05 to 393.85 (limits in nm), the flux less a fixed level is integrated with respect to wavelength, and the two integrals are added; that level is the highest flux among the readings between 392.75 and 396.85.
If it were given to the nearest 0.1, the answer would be -1.9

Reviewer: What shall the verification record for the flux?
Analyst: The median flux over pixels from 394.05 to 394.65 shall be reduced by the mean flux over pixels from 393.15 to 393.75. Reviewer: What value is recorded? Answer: 1.4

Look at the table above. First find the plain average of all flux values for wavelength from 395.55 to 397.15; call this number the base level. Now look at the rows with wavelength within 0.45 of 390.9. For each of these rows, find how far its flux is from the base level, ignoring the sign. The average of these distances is 1.1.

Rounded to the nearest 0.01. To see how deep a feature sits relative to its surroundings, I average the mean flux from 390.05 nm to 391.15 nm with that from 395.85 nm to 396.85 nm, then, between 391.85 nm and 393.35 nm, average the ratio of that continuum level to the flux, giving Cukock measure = 1.66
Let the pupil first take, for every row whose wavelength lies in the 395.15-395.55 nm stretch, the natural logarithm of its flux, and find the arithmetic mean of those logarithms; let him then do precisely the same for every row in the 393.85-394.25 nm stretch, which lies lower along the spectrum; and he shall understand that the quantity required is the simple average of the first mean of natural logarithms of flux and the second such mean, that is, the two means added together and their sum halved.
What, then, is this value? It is 0.85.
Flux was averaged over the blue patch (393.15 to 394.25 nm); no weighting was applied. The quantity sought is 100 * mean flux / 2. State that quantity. 62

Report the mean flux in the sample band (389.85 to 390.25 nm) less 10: -7.1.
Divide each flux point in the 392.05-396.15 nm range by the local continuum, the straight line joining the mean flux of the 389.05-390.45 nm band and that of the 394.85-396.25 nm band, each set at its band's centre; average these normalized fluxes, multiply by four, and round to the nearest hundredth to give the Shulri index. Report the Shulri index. 3.00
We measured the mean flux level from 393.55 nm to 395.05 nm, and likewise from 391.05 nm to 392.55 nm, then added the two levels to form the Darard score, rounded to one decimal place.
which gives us 4.9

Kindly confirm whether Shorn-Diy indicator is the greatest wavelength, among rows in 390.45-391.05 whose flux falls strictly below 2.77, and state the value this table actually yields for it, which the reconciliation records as 390.70 nm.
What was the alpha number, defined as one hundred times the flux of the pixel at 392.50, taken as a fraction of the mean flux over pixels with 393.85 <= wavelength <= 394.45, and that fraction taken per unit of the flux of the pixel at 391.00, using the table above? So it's 44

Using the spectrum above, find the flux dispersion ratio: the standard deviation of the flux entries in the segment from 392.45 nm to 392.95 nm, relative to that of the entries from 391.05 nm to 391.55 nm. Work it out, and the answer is 2.0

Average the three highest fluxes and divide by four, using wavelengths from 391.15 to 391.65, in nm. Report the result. 0.83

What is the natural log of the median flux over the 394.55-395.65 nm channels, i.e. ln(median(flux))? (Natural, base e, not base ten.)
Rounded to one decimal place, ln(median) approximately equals 1.0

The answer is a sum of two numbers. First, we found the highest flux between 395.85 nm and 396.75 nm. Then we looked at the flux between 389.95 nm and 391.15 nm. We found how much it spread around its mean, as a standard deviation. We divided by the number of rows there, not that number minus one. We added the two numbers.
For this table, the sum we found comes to 3.37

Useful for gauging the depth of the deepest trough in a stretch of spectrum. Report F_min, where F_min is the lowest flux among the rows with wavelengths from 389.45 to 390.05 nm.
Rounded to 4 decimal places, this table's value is 2.5710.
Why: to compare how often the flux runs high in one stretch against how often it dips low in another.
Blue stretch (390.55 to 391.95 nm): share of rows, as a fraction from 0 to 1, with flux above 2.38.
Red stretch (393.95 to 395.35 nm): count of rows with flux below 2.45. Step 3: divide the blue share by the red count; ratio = 0.15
